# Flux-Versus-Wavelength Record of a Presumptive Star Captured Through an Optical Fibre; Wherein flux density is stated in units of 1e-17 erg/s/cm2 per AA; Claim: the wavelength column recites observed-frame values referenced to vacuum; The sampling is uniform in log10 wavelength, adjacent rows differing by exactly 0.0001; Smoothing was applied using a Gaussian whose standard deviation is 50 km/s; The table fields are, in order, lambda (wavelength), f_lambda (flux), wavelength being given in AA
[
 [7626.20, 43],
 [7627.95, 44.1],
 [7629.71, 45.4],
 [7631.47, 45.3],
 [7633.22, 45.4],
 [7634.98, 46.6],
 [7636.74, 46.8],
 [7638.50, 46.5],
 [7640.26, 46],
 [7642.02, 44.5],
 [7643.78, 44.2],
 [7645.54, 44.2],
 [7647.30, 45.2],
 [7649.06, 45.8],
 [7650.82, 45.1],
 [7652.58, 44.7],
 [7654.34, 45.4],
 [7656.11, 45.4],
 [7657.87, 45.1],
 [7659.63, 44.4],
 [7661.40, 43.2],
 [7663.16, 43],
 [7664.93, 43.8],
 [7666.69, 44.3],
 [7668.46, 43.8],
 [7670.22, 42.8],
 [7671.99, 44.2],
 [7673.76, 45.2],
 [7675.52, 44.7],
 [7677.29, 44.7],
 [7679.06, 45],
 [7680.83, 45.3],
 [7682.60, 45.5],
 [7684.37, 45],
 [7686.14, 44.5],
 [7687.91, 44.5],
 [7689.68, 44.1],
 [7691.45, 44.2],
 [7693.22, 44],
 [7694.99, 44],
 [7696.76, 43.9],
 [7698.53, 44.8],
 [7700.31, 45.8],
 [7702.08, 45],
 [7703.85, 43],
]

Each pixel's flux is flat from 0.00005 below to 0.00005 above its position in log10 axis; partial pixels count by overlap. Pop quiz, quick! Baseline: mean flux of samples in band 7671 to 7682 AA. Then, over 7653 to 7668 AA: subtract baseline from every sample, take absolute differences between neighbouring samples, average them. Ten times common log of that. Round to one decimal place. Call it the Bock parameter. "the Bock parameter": -2.8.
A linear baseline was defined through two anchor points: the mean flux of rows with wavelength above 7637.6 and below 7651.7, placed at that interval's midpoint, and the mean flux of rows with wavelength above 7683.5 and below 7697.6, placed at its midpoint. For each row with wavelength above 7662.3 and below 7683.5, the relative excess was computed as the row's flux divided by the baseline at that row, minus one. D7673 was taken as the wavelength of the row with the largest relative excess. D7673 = 7682.60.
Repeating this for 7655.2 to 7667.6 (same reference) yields 7656.11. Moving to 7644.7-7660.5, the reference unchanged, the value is 7649.06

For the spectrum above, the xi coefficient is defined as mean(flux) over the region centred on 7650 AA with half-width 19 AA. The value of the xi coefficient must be 44.9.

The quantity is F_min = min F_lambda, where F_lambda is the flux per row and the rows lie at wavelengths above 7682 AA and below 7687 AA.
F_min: 44.5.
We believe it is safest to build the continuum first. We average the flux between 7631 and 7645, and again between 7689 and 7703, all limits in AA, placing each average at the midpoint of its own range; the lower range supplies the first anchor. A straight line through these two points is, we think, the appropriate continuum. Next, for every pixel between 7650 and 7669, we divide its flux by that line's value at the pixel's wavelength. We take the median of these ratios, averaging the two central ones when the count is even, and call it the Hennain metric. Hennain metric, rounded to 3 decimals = 0.983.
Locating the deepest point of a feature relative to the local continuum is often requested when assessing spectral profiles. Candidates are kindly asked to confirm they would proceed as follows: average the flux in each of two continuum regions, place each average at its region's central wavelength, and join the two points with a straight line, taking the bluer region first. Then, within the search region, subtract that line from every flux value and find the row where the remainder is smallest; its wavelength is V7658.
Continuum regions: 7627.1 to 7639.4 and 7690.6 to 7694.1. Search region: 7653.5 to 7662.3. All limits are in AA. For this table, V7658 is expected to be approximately 7661.40 AA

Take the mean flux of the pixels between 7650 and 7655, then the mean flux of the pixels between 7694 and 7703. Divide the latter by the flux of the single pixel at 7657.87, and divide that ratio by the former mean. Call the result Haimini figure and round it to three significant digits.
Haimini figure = 0.0220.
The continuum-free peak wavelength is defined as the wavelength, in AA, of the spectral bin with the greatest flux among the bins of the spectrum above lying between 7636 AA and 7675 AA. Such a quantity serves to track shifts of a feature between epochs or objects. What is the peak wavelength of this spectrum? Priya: 7636.74 AA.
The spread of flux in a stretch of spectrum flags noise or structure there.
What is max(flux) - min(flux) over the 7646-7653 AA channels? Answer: 1.1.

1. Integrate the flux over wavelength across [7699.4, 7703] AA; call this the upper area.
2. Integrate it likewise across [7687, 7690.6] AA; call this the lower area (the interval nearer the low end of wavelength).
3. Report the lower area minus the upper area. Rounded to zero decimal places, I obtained -4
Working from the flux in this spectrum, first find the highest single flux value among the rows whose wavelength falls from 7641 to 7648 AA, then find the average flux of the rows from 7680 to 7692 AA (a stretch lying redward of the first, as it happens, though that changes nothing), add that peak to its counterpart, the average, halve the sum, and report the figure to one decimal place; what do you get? 45.0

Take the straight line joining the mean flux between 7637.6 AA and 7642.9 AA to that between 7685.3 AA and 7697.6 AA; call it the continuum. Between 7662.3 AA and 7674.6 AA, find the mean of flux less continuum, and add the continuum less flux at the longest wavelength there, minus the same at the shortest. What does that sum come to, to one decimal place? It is -3.5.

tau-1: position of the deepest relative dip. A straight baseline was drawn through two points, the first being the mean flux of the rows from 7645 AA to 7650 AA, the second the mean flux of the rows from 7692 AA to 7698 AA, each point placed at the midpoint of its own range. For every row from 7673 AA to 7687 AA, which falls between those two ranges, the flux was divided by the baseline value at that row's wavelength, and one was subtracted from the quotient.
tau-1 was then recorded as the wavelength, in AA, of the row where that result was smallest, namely 7675.52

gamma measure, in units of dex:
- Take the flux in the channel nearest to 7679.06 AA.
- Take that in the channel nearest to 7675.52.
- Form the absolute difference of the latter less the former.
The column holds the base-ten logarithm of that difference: -0.52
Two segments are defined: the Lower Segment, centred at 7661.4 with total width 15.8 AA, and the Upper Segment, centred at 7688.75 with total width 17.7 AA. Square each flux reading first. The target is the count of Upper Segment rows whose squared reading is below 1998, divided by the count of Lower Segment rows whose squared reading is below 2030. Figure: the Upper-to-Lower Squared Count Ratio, 1.2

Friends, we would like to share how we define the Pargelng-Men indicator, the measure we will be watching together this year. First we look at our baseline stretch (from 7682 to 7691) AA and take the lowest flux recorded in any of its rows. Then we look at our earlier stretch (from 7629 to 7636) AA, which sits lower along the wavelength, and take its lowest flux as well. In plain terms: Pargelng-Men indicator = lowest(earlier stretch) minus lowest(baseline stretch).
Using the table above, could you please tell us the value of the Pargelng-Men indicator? 1.2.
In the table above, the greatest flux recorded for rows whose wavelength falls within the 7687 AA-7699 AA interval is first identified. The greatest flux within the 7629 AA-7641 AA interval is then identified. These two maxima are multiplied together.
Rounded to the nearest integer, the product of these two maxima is 2097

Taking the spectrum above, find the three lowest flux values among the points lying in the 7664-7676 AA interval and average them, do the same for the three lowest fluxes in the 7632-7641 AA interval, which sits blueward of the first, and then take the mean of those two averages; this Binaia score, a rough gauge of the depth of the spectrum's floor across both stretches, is 44.7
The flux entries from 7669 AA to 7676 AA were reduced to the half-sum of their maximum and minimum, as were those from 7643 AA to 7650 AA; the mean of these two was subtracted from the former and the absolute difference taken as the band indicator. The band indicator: 0.5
